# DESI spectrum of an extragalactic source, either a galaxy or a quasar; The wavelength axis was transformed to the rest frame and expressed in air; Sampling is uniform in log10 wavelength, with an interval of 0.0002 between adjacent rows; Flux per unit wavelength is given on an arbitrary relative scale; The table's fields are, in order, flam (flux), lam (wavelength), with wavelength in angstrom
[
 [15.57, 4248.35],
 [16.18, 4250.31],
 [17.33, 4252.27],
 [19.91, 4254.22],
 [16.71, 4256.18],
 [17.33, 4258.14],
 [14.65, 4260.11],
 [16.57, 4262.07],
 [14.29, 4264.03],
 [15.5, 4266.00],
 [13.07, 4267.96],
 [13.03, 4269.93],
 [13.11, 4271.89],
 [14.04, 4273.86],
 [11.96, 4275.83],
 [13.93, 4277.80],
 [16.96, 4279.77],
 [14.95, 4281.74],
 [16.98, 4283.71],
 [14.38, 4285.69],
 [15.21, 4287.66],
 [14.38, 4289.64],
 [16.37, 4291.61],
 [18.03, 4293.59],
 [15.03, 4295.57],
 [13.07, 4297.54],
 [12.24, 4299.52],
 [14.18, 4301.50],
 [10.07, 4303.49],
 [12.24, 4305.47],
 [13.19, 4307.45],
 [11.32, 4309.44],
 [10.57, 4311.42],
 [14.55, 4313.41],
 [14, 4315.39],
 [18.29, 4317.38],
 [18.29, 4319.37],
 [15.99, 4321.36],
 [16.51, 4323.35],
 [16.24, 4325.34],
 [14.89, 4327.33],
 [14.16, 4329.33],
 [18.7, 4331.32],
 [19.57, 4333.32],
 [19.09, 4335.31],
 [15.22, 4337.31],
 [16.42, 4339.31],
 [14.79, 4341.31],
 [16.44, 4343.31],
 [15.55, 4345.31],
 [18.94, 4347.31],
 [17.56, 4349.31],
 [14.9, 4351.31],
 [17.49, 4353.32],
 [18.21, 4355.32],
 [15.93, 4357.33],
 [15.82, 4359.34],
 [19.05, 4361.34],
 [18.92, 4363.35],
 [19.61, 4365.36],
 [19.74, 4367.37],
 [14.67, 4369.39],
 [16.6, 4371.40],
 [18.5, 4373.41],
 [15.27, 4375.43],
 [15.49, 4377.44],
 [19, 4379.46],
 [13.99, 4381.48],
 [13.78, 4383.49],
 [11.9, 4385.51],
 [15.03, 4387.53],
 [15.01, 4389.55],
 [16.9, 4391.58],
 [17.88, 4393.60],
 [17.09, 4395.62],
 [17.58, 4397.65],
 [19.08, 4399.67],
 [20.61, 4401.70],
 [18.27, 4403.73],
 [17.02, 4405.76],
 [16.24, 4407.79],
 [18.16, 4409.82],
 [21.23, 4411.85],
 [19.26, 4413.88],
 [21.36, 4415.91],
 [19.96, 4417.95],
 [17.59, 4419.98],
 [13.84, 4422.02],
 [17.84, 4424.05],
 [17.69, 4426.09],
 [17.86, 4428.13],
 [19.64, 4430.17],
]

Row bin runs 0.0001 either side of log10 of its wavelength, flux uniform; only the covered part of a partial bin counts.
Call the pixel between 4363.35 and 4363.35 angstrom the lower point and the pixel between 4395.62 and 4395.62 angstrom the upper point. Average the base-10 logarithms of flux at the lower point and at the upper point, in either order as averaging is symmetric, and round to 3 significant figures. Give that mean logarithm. 1.25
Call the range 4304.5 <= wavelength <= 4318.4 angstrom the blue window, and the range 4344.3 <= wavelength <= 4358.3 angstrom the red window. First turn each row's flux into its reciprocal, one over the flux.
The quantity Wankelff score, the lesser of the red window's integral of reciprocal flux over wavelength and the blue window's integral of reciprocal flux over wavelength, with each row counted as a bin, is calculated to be 0.83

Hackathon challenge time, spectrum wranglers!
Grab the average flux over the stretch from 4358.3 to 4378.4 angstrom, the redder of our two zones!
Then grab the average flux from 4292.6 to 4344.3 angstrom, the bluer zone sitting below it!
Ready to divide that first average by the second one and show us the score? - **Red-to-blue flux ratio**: 1.15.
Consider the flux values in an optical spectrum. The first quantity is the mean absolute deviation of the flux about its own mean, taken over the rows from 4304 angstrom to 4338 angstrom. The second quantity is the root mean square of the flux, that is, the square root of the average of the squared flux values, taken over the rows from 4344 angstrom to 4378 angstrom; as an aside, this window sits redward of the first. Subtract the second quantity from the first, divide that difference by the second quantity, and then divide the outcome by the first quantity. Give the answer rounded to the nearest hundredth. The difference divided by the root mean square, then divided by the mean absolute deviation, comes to -0.39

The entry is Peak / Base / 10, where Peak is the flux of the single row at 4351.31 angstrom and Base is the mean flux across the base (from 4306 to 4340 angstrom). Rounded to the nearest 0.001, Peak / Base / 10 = 0.095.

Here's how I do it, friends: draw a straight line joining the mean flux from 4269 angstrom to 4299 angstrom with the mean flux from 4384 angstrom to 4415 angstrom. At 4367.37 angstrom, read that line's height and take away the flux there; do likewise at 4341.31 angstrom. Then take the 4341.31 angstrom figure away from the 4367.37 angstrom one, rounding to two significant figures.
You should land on -4.4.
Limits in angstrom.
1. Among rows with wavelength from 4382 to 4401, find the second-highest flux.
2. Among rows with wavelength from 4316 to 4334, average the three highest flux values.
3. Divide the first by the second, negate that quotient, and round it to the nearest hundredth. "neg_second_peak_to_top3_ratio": -0.95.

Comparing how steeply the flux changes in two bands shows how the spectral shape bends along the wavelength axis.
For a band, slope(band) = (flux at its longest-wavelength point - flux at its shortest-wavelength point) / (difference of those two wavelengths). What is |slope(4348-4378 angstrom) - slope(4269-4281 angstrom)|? 0.5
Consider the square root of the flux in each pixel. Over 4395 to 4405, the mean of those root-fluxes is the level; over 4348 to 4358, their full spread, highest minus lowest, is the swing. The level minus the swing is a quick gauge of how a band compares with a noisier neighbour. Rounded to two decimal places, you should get 3.89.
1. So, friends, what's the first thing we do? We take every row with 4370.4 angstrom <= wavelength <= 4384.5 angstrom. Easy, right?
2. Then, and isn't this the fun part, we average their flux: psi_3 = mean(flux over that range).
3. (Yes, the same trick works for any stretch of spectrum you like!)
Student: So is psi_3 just 16.1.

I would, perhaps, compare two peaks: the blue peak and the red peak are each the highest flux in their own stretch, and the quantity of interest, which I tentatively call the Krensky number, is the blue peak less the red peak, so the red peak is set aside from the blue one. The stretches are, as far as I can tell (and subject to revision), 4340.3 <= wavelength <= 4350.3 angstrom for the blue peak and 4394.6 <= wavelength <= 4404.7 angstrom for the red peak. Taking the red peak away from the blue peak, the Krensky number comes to -1.7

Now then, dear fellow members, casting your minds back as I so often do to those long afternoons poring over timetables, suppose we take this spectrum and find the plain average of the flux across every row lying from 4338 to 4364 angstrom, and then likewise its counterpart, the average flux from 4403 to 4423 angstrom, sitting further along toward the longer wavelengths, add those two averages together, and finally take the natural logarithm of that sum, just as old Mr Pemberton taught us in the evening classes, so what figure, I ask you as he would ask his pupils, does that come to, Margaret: 3.56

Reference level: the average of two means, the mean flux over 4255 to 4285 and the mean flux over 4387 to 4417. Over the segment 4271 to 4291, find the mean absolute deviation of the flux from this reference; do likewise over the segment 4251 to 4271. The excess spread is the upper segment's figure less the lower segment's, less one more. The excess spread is -0.7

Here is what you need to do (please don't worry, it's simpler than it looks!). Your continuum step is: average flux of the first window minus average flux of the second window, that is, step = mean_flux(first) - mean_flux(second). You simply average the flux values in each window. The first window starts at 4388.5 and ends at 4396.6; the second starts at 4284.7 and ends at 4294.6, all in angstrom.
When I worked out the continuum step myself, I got 1.0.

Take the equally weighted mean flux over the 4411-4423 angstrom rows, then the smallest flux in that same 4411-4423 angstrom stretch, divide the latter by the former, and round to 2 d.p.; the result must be 0.73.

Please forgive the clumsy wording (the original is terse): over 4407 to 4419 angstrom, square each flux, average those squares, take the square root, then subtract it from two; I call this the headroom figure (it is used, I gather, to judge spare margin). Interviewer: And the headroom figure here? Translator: -17.5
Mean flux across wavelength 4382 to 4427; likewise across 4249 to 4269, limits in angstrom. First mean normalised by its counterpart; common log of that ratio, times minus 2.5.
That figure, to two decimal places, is -0.08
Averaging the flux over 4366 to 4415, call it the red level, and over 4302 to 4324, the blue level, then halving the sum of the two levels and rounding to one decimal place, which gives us 15.6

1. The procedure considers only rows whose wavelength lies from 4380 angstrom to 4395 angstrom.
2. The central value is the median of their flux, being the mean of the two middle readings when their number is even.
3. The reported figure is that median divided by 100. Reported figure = 0.15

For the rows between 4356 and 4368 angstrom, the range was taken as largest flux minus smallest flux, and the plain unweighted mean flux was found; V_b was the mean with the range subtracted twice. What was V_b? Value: 10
